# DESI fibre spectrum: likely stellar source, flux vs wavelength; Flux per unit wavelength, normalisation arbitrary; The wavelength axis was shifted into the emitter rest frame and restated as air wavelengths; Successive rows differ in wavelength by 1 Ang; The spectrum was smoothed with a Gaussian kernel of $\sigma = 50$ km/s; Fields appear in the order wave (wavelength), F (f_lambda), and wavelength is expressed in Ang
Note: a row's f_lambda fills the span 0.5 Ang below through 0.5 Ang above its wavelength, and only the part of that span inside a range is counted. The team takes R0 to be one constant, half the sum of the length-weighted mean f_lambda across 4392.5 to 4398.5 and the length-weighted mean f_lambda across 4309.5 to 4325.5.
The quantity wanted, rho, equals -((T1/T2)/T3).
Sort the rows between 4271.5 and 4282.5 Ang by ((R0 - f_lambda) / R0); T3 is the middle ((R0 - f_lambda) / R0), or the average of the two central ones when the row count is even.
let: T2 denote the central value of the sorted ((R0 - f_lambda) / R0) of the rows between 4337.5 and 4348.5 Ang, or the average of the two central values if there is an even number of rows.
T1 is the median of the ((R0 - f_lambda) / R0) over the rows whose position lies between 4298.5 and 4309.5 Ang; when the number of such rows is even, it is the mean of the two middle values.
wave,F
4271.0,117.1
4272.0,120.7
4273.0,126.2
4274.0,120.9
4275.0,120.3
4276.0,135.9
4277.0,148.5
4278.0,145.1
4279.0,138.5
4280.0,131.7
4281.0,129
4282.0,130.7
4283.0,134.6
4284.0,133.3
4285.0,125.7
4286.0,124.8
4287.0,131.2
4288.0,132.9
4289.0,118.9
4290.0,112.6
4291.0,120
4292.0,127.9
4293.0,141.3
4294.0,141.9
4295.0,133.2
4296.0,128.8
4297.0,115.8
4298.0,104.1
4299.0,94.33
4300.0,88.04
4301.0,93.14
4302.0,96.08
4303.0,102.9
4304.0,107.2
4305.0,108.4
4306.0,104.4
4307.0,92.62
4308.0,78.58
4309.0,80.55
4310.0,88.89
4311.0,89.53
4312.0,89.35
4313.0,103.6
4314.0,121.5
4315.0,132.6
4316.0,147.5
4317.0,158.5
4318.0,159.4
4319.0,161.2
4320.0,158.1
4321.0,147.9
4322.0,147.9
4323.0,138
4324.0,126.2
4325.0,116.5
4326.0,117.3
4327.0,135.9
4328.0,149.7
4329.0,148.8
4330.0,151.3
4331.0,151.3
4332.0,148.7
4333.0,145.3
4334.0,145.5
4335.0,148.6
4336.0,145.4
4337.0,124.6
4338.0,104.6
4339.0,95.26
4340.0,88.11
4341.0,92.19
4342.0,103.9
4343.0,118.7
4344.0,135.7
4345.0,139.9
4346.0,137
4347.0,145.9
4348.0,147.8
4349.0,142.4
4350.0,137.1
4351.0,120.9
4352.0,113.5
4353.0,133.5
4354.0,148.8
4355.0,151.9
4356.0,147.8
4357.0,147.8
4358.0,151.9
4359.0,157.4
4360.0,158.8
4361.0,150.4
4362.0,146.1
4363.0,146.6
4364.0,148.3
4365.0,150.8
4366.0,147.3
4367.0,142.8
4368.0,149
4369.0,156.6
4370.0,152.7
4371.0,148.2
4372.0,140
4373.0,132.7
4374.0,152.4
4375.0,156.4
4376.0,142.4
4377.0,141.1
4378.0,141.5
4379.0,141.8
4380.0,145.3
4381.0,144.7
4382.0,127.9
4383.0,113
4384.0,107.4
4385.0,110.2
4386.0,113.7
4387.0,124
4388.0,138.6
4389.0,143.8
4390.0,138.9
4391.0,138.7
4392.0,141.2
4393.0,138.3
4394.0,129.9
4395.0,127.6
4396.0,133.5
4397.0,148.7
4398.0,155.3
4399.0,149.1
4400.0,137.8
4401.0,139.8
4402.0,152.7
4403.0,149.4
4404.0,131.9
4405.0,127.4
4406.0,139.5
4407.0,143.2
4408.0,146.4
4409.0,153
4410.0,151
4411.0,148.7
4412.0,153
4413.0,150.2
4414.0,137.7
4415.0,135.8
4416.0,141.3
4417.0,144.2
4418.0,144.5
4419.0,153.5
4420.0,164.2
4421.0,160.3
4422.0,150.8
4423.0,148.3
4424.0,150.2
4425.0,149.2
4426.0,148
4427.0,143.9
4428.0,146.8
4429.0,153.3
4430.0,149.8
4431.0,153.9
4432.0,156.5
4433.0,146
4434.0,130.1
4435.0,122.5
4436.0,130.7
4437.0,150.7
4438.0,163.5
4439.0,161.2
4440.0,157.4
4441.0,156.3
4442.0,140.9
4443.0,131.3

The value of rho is -86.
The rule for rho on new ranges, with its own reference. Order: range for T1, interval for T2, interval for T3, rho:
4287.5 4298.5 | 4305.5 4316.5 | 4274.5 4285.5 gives -16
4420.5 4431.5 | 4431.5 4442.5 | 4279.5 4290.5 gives -32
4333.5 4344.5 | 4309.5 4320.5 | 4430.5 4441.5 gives 54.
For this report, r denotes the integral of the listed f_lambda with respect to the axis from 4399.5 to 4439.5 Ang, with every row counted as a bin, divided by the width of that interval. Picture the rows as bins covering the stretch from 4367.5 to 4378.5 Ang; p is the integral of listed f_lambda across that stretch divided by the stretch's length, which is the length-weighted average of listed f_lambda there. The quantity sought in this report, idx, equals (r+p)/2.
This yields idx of 147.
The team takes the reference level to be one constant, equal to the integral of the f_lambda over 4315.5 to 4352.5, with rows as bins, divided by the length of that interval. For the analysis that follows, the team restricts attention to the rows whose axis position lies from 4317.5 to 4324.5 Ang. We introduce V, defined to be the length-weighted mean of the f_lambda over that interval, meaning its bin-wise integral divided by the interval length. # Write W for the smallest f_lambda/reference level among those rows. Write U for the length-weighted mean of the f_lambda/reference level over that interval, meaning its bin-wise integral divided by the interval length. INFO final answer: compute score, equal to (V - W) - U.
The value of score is 146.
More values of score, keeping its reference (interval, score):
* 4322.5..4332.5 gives 136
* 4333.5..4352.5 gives 124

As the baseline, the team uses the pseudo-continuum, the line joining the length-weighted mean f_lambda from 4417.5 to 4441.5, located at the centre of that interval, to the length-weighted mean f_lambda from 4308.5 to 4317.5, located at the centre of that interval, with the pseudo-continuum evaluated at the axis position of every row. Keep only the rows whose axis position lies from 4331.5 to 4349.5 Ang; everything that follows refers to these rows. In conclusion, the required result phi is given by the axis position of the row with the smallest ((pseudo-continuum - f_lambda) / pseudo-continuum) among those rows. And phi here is 4332.0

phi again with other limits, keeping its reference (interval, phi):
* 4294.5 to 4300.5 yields 4295.0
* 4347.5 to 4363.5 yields 4360.0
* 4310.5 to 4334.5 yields 4319.0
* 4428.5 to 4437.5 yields 4432.0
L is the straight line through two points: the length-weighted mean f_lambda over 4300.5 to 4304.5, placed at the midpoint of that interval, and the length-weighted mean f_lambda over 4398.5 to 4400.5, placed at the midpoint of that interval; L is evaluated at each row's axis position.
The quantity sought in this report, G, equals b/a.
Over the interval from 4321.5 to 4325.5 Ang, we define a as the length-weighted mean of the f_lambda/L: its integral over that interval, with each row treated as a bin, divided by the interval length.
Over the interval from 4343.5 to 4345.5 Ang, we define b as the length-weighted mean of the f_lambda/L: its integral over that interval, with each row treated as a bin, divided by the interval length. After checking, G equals 0.96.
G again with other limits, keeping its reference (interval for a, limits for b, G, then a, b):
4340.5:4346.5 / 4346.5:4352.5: 1.09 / 1.0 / 1.113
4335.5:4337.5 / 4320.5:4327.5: 1.03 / 1.2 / 1.214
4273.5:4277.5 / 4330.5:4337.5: 0.84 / 1.5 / 1.265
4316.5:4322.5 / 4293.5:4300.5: 0.82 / 1.4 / 1.185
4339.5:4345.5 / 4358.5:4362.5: 1.27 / 1.0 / 1.217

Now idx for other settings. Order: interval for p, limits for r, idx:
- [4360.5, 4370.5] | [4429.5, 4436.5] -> 145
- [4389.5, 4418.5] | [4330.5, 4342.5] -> 133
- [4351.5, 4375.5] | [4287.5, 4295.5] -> 138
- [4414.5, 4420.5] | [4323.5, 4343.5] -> 138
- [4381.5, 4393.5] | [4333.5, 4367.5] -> 132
